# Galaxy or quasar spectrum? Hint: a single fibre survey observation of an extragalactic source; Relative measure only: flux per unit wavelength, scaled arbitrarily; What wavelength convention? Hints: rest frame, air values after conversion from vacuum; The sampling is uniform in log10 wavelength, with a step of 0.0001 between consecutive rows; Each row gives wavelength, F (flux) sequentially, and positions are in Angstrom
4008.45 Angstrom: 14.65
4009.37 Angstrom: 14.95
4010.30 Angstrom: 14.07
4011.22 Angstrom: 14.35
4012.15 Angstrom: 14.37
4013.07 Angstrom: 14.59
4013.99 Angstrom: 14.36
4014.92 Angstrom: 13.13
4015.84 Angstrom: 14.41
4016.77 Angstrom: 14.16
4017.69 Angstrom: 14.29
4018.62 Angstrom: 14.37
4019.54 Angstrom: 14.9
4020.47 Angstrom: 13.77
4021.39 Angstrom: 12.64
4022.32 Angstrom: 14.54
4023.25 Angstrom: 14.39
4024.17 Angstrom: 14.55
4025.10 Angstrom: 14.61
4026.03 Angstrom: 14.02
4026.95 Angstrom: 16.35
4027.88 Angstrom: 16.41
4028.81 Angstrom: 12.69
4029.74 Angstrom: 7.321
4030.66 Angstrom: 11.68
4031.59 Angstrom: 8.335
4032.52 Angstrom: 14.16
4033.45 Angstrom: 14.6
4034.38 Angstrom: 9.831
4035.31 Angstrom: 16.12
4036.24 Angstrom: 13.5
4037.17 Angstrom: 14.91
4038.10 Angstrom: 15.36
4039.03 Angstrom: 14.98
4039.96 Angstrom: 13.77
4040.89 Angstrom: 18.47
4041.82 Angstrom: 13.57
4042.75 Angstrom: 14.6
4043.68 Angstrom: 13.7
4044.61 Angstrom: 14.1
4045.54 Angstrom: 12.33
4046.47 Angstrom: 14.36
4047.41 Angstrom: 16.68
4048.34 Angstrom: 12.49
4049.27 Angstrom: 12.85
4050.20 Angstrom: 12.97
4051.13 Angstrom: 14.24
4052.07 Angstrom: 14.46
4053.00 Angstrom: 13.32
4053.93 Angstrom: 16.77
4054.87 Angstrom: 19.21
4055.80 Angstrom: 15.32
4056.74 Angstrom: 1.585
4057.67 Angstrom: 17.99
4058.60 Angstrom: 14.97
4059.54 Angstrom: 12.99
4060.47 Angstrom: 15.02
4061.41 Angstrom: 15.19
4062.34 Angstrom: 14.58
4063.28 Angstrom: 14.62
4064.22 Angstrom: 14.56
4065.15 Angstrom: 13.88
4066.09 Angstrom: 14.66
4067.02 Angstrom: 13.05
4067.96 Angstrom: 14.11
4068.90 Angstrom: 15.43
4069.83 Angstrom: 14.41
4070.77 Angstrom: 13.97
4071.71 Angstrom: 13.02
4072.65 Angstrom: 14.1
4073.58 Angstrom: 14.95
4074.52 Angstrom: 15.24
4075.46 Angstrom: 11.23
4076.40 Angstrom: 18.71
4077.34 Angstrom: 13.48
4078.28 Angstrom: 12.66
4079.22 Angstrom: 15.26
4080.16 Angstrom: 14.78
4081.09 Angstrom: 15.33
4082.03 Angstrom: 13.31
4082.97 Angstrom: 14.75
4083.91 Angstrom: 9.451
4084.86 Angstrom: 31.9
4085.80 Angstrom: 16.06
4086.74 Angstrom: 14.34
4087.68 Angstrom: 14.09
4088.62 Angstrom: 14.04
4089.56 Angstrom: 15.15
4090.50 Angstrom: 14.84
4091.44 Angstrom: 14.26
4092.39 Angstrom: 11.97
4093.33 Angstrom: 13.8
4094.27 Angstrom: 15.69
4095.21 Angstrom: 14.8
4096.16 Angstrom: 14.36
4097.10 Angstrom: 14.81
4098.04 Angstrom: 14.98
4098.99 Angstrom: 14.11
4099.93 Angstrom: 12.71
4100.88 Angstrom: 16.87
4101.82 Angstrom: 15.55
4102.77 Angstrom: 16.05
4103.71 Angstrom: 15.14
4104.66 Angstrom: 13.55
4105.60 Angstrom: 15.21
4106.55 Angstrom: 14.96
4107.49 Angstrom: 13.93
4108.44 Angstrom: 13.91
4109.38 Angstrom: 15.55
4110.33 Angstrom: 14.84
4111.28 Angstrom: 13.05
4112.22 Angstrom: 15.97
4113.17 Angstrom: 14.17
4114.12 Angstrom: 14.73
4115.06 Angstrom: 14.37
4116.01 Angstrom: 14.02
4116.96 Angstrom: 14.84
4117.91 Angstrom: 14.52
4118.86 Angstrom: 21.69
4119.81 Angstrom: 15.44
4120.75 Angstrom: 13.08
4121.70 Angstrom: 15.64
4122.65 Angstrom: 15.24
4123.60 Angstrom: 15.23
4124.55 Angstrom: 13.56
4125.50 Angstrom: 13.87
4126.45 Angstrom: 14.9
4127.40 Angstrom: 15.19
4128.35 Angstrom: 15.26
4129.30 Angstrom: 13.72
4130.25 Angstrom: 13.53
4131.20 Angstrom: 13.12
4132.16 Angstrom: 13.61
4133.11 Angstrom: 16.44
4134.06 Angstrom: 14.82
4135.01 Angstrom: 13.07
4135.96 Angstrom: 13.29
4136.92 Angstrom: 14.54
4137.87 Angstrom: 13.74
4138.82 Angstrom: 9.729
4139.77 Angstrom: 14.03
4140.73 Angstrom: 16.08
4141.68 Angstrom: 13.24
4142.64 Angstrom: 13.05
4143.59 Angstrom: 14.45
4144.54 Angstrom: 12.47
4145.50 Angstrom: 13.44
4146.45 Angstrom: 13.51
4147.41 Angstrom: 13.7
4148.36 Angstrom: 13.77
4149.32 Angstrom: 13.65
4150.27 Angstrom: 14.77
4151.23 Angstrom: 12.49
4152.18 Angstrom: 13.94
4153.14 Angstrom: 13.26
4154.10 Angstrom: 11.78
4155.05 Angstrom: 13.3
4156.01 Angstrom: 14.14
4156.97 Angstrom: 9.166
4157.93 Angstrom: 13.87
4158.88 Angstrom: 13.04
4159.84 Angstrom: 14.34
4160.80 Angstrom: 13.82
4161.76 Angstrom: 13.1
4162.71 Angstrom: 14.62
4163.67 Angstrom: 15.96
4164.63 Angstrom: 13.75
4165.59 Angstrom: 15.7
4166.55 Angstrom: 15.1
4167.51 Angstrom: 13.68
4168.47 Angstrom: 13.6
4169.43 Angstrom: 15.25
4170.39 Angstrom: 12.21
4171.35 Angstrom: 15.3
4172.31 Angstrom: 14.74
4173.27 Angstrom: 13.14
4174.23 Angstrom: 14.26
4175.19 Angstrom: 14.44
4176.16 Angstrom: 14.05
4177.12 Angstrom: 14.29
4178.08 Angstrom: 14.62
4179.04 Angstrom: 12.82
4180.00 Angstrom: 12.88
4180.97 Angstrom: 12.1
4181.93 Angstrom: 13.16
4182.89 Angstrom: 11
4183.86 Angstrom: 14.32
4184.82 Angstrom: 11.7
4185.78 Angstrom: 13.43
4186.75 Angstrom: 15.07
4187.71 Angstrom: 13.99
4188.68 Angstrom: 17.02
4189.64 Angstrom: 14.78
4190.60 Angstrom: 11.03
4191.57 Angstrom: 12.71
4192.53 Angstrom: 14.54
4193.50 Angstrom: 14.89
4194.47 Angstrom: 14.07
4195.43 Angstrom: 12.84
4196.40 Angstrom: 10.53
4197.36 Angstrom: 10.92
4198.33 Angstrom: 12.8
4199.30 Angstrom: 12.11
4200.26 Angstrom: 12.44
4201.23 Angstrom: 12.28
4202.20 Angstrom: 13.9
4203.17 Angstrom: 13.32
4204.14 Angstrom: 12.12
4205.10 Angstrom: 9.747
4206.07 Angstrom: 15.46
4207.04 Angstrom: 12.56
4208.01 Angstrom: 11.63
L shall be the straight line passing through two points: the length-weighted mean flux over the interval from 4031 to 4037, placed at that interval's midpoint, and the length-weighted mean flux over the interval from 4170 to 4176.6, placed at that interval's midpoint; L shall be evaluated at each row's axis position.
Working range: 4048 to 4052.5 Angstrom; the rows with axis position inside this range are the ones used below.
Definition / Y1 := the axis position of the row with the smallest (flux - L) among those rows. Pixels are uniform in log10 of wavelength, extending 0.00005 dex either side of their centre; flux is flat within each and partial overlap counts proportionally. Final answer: 4048.34 Angstrom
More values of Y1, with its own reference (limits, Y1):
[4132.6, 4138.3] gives 4135.01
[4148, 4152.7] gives 4151.23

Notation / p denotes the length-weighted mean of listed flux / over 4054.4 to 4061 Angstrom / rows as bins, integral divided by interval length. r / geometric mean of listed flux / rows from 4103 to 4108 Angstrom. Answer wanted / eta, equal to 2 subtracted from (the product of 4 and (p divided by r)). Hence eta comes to 1.82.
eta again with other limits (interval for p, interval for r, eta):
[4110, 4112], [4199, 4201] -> 2.61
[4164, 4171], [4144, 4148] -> 2.29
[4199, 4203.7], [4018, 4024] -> 1.64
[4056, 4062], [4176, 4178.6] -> 1.66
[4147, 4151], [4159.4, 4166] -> 1.85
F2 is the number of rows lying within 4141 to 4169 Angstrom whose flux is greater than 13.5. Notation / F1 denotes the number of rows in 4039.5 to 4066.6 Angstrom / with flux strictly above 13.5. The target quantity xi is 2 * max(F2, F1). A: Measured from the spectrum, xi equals 44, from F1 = 22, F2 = 18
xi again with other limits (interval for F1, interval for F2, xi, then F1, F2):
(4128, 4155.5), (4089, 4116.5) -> 52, 17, 26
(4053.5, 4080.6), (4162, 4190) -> 44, 22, 20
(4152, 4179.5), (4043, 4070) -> 42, 20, 21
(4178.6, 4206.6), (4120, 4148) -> 40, 10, 20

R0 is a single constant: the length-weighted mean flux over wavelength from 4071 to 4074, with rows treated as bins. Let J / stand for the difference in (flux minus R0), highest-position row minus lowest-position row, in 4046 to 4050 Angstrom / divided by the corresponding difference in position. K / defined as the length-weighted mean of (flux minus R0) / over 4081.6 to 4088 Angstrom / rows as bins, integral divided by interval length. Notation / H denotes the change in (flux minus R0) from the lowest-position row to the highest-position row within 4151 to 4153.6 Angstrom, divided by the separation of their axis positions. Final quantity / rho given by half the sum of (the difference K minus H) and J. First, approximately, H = 0.4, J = -0.5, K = 2.3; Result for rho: 0.7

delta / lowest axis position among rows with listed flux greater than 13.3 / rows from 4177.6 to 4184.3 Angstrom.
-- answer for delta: 4178.08 Angstrom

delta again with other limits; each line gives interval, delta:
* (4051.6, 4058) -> 4052.07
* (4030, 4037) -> 4032.52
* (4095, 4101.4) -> 4095.21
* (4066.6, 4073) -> 4067.96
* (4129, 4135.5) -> 4129.30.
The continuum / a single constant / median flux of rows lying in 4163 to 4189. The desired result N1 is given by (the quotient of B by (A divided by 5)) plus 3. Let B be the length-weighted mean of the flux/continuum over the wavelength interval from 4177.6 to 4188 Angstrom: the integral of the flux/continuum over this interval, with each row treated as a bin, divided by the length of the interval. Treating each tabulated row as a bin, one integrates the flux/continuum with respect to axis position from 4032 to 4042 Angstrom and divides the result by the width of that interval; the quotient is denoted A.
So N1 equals 7.6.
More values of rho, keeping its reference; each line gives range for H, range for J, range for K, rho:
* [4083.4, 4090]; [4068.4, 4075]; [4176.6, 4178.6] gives -0.3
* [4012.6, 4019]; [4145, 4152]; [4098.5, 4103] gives 0.4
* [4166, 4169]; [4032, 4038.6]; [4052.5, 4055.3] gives 1.7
